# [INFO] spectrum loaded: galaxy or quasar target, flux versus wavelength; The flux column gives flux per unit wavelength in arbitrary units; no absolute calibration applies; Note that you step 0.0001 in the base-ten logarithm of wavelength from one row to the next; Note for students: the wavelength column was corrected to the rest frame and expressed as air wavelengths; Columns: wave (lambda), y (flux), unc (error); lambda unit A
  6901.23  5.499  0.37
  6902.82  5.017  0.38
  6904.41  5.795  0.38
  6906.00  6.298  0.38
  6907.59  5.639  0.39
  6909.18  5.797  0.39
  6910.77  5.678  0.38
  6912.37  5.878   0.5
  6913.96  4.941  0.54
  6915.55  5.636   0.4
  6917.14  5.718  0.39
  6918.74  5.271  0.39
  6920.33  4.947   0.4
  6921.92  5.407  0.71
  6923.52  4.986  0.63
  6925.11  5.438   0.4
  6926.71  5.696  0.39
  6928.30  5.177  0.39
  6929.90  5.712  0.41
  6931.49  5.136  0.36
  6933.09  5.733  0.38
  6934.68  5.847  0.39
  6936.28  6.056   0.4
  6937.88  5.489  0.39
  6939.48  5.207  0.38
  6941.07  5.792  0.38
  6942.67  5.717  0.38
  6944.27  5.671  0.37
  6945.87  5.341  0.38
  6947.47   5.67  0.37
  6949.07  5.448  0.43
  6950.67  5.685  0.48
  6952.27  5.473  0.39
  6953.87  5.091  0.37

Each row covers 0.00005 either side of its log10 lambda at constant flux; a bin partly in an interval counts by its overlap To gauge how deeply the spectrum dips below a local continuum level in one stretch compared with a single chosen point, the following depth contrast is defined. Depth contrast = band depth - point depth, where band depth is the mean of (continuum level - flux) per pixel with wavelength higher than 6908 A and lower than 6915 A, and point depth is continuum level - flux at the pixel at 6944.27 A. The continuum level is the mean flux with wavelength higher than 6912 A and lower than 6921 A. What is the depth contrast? 0.1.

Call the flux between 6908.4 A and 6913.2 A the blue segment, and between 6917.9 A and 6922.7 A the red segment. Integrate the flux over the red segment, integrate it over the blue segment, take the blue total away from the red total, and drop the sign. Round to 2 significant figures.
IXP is 2.7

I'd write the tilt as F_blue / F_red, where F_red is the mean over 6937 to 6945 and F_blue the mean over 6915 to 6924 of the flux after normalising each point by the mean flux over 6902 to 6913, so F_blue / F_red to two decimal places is 0.96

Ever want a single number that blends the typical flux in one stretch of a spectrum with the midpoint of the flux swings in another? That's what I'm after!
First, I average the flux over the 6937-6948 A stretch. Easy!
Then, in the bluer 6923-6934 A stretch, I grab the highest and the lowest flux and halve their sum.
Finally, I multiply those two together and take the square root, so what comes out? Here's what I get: 5.46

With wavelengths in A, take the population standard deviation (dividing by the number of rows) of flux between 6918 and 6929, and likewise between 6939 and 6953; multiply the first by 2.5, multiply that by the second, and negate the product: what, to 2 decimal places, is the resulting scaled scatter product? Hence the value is -0.11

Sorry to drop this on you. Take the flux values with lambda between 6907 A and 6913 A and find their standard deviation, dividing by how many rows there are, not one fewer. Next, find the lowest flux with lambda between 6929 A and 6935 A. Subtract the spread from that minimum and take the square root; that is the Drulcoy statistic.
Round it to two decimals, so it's 2.25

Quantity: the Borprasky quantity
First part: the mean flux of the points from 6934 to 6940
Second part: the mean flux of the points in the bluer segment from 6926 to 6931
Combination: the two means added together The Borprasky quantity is 11.2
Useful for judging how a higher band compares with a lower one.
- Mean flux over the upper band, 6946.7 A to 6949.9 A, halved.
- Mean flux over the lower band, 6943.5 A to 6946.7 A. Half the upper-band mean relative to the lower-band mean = 0.505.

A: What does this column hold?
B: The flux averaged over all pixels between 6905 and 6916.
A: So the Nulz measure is 5.70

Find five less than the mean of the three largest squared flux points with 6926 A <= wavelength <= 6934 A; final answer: 27.6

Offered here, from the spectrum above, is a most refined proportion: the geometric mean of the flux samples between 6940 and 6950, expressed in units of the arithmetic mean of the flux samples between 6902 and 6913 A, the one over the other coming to 0.98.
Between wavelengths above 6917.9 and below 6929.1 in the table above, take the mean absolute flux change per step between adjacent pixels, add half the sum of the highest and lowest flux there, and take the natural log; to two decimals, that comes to 1.75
